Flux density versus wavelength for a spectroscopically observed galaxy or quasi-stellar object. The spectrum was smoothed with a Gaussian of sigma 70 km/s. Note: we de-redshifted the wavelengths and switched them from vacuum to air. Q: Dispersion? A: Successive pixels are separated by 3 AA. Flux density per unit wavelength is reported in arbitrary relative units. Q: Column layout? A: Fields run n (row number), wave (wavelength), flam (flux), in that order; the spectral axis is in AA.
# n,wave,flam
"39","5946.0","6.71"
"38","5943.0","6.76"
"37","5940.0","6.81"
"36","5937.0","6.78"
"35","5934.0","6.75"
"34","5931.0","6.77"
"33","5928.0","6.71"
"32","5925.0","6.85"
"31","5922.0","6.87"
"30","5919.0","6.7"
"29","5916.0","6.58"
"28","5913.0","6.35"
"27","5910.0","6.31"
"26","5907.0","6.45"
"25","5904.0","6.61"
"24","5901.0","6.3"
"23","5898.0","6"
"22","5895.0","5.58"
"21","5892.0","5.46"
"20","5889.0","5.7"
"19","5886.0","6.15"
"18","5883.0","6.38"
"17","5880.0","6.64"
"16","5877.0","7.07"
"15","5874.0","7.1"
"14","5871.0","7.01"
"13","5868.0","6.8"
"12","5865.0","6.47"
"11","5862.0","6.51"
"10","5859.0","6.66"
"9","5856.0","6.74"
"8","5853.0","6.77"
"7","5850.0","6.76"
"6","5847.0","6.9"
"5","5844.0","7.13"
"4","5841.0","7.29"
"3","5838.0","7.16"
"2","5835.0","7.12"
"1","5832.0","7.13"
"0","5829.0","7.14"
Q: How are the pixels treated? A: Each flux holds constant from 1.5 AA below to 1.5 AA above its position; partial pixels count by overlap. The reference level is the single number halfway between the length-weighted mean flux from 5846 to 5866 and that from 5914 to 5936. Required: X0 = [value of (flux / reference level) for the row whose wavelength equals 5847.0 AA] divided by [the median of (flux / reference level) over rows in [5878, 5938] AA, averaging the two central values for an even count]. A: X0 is 1.06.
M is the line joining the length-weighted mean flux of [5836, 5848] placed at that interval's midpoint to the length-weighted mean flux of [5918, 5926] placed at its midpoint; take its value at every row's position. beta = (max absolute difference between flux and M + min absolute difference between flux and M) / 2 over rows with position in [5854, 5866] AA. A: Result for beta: 0.45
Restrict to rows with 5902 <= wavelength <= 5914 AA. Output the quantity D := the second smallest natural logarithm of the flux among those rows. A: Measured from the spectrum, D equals 1.85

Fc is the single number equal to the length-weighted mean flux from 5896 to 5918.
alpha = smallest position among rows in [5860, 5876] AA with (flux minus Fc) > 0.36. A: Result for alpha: 5868.0 AA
